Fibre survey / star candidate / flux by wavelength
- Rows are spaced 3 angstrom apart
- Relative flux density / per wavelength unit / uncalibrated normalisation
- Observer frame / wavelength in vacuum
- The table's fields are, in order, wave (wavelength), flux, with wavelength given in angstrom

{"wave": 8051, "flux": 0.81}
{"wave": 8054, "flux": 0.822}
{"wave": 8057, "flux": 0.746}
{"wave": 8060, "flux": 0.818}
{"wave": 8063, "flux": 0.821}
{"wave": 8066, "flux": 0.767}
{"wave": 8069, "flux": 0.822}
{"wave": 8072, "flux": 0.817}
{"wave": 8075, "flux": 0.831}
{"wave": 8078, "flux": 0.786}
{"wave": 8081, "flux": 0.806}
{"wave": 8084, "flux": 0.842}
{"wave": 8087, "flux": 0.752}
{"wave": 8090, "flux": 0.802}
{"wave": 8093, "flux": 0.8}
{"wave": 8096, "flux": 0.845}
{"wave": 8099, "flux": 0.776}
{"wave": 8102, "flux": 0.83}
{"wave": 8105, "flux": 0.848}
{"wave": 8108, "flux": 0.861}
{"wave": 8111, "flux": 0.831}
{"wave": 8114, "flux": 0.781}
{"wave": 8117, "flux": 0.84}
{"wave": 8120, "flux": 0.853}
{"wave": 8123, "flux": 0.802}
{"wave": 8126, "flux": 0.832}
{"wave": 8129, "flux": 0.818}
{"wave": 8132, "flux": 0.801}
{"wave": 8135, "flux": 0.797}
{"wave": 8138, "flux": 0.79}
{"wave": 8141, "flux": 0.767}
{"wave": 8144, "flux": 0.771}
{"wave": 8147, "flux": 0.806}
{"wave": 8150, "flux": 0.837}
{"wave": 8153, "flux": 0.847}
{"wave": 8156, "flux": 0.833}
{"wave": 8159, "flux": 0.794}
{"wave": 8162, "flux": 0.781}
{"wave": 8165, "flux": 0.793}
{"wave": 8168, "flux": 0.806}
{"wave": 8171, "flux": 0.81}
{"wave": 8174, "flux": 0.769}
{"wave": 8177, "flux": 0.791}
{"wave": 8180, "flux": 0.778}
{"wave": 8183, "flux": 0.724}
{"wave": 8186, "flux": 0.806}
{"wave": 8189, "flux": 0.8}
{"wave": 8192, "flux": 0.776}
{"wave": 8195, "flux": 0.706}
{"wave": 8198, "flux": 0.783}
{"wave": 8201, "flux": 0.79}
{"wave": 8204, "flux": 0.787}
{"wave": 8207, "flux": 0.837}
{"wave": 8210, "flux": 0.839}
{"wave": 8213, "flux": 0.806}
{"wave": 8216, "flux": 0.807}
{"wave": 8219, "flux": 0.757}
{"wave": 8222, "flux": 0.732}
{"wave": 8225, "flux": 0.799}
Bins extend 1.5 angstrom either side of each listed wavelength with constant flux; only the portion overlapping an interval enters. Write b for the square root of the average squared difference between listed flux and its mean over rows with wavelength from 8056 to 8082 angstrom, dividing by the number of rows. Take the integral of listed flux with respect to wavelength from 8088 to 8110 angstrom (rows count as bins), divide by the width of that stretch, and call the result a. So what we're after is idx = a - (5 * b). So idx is 0.69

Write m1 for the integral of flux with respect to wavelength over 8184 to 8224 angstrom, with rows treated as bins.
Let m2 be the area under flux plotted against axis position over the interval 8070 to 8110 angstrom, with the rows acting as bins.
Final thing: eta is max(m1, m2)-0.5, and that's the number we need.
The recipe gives 32.1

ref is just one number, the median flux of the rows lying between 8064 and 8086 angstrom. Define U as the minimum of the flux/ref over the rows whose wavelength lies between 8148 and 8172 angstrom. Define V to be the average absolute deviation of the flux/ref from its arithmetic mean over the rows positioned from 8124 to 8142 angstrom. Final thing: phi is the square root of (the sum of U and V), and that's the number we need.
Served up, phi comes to 0.988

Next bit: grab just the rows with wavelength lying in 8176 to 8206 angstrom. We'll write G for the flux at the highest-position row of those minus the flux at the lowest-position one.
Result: 0.00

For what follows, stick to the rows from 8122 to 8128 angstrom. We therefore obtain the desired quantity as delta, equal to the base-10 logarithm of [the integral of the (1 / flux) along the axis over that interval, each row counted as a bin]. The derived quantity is 0.865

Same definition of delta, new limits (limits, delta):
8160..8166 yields 0.882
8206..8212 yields 0.856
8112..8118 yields 0.870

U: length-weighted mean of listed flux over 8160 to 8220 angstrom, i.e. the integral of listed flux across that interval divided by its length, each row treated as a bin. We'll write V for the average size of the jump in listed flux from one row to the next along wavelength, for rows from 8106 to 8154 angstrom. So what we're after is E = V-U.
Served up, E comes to -0.762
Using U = 0.788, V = 0.025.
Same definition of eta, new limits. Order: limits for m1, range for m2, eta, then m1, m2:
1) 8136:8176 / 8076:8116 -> 32.0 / 32.0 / 32.5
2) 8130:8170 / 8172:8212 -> 31.6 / 32.1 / 31.4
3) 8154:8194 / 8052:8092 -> 31.6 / 31.6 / 32.1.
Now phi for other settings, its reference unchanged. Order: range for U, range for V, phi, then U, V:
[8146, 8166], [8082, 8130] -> 0.994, 0.96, 0.032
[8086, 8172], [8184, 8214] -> 0.975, 0.92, 0.030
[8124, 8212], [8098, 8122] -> 0.946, 0.86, 0.030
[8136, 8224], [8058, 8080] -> 0.942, 0.86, 0.023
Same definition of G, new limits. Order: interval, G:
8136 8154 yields 0.06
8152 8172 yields -0.04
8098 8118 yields 0.06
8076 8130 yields 0.03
